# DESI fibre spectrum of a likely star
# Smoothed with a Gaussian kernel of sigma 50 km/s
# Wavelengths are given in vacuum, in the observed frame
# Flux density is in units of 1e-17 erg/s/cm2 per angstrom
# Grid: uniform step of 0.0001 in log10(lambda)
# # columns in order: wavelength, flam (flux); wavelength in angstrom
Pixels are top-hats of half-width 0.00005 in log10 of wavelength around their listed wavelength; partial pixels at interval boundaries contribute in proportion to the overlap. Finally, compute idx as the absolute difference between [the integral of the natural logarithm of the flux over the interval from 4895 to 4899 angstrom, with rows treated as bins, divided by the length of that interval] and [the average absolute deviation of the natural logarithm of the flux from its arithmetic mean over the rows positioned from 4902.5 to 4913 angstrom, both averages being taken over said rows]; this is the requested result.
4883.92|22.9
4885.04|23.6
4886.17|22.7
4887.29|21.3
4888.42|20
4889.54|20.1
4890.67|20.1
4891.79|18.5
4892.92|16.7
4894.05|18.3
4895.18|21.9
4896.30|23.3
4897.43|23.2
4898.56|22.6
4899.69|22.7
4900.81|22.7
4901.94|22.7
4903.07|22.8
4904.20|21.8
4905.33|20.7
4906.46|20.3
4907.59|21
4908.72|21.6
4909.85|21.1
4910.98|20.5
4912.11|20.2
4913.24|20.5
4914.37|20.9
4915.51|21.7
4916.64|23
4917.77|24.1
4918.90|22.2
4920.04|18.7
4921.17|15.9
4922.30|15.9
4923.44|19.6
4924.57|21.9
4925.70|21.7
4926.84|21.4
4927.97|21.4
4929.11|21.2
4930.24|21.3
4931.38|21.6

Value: 3.10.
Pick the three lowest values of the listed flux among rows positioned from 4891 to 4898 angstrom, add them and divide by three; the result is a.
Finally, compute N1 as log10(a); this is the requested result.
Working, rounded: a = 17.8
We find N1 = 1.25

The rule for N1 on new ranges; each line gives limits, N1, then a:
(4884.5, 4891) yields 1.30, 20.1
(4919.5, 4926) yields 1.23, 16.8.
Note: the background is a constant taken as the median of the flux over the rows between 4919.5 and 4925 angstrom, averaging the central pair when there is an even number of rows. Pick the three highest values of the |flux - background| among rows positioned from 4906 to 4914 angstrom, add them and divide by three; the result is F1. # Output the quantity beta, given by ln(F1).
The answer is 0.9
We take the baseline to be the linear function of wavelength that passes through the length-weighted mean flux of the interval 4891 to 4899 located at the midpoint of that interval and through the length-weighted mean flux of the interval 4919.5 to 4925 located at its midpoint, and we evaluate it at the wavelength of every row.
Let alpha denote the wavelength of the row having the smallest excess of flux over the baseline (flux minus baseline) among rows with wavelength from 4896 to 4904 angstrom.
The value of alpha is 4898.56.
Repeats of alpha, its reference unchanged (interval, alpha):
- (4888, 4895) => 4892.92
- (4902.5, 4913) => 4906.46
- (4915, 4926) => 4921.17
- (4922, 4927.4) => 4922.30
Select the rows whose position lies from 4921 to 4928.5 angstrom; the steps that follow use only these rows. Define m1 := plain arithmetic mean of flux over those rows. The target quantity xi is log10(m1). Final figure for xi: 1.29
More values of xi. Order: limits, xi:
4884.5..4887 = 1.36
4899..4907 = 1.34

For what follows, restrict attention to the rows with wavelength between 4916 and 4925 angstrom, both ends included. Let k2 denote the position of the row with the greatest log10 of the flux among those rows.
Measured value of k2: 4917.77 angstrom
